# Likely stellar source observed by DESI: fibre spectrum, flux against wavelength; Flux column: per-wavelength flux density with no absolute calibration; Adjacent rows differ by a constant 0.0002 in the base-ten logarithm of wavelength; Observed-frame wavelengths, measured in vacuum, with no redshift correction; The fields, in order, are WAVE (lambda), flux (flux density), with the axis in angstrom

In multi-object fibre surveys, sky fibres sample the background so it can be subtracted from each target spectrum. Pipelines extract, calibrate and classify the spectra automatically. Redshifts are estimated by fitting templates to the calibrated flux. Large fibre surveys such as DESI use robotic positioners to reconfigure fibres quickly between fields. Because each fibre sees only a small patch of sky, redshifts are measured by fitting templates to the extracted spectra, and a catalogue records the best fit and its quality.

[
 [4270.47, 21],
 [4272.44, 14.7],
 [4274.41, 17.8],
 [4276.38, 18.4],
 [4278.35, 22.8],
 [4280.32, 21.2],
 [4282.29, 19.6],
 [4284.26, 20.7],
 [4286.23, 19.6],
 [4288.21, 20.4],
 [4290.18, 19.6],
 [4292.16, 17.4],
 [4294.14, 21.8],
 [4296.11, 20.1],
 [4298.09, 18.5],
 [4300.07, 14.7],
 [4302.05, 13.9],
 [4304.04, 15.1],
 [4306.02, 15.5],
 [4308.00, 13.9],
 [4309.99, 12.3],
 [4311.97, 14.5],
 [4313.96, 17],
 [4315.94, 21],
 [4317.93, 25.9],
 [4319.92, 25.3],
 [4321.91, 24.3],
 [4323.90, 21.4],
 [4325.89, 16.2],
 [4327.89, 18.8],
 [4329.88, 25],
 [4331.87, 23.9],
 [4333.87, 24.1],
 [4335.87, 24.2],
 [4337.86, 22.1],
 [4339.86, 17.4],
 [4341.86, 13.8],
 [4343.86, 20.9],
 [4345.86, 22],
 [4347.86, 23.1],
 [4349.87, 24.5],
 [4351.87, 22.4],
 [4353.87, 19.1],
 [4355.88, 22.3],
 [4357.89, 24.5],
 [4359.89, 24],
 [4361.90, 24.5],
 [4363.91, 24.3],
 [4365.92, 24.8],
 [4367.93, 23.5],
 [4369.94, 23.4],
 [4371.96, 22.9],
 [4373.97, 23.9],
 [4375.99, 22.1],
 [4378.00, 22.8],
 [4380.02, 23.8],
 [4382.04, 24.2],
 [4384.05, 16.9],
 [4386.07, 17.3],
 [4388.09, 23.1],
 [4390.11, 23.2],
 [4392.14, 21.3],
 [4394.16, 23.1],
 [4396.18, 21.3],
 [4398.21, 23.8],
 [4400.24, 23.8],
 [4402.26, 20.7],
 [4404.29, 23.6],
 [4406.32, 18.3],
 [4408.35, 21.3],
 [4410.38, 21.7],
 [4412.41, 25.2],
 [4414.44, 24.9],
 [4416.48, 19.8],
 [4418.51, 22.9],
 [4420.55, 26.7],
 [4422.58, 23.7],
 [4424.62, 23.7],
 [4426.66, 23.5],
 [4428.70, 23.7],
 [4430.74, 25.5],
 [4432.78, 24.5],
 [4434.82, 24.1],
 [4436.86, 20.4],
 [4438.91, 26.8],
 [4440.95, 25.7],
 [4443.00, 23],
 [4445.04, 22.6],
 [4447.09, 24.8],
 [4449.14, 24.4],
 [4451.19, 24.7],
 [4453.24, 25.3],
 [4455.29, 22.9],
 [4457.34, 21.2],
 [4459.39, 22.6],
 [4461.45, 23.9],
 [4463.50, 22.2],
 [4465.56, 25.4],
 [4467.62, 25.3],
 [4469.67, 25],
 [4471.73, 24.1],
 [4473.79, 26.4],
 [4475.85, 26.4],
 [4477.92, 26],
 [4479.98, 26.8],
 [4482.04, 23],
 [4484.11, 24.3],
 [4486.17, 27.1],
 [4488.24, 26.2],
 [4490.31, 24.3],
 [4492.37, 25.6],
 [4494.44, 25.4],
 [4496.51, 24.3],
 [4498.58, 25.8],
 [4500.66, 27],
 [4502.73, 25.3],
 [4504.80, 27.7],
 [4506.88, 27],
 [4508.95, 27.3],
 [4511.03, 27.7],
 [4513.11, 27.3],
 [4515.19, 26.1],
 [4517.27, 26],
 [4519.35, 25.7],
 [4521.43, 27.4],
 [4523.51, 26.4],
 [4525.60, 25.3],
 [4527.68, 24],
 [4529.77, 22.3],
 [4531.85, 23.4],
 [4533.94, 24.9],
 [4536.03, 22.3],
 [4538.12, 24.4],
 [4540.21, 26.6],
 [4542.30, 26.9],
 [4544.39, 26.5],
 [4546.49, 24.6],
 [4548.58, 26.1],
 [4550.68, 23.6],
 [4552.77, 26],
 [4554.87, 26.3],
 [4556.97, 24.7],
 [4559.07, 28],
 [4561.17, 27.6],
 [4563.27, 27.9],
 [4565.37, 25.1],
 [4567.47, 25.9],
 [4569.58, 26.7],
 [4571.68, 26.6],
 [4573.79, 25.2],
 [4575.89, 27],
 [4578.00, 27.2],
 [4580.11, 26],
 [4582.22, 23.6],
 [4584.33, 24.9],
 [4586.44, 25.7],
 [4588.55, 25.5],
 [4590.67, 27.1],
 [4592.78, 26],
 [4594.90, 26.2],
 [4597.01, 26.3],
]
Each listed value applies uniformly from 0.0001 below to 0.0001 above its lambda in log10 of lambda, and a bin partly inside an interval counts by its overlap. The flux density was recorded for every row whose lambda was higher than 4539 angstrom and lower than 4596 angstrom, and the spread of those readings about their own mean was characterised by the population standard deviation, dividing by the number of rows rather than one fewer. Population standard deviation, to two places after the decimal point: 1.13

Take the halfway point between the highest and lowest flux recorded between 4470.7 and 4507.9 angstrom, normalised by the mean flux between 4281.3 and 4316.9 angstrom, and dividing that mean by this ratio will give 12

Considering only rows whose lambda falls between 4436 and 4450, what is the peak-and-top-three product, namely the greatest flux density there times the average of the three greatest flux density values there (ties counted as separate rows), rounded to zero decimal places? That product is 691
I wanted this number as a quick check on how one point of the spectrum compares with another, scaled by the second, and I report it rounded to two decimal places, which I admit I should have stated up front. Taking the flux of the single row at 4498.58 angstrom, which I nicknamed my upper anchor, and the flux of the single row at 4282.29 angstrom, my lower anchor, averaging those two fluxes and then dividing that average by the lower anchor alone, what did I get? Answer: 1.16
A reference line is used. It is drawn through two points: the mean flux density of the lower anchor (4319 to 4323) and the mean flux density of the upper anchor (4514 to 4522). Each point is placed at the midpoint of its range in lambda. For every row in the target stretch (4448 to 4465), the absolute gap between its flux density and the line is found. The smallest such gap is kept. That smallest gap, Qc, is 0.5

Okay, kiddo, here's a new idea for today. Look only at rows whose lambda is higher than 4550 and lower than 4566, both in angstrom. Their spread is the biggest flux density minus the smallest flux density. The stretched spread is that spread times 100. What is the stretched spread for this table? 440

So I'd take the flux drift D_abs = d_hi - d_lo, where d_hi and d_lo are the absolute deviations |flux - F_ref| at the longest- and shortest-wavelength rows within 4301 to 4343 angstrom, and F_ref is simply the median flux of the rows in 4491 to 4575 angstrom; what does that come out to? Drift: 0.10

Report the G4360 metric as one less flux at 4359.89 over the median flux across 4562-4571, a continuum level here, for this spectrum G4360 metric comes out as 0.087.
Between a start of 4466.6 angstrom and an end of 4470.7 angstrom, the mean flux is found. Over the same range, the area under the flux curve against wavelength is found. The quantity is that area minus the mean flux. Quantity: 78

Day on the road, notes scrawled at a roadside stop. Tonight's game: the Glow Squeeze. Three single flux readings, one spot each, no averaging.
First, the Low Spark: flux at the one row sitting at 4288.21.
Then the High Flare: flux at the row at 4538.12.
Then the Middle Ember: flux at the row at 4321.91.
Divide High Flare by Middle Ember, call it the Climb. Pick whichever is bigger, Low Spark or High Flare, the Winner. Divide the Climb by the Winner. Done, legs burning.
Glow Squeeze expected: 0.0412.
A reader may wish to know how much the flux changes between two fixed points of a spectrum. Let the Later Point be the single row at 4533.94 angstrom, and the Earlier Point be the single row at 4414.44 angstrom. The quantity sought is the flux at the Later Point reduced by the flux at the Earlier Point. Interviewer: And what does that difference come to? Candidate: 0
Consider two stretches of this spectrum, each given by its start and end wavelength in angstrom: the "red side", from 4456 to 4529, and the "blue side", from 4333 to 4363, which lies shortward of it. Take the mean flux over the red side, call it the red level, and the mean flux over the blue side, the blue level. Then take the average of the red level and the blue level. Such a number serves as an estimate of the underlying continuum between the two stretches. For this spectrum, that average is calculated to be 23.7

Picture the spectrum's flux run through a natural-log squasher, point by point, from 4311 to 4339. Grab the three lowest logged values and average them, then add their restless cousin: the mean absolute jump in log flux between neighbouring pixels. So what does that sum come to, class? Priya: 2.89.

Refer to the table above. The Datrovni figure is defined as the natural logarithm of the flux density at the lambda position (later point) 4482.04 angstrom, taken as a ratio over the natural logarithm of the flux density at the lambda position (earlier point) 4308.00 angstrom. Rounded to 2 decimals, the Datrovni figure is 1.19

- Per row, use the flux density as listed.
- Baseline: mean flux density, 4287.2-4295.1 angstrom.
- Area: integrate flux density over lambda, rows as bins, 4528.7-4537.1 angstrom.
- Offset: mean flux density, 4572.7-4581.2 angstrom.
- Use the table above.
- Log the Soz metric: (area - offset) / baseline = 8.5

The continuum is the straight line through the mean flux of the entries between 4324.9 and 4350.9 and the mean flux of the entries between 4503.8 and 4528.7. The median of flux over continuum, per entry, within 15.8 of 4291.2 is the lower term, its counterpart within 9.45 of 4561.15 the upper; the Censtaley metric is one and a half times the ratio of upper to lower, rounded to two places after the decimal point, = 1.44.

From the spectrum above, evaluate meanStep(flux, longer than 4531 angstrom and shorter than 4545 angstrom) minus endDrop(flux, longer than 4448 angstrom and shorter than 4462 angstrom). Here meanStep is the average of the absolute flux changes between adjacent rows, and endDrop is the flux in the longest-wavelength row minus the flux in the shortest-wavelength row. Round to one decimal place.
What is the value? 2.0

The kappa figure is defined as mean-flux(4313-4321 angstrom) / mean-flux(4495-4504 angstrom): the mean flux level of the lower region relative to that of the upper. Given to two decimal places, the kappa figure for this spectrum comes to 0.87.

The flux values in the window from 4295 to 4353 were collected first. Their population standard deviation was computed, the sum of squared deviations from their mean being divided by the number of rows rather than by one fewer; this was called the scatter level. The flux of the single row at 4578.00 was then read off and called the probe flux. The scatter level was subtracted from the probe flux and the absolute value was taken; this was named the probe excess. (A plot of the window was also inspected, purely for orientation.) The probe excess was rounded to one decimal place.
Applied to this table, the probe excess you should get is 23.0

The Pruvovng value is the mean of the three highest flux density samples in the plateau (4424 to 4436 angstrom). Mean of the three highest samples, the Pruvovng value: 24.7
